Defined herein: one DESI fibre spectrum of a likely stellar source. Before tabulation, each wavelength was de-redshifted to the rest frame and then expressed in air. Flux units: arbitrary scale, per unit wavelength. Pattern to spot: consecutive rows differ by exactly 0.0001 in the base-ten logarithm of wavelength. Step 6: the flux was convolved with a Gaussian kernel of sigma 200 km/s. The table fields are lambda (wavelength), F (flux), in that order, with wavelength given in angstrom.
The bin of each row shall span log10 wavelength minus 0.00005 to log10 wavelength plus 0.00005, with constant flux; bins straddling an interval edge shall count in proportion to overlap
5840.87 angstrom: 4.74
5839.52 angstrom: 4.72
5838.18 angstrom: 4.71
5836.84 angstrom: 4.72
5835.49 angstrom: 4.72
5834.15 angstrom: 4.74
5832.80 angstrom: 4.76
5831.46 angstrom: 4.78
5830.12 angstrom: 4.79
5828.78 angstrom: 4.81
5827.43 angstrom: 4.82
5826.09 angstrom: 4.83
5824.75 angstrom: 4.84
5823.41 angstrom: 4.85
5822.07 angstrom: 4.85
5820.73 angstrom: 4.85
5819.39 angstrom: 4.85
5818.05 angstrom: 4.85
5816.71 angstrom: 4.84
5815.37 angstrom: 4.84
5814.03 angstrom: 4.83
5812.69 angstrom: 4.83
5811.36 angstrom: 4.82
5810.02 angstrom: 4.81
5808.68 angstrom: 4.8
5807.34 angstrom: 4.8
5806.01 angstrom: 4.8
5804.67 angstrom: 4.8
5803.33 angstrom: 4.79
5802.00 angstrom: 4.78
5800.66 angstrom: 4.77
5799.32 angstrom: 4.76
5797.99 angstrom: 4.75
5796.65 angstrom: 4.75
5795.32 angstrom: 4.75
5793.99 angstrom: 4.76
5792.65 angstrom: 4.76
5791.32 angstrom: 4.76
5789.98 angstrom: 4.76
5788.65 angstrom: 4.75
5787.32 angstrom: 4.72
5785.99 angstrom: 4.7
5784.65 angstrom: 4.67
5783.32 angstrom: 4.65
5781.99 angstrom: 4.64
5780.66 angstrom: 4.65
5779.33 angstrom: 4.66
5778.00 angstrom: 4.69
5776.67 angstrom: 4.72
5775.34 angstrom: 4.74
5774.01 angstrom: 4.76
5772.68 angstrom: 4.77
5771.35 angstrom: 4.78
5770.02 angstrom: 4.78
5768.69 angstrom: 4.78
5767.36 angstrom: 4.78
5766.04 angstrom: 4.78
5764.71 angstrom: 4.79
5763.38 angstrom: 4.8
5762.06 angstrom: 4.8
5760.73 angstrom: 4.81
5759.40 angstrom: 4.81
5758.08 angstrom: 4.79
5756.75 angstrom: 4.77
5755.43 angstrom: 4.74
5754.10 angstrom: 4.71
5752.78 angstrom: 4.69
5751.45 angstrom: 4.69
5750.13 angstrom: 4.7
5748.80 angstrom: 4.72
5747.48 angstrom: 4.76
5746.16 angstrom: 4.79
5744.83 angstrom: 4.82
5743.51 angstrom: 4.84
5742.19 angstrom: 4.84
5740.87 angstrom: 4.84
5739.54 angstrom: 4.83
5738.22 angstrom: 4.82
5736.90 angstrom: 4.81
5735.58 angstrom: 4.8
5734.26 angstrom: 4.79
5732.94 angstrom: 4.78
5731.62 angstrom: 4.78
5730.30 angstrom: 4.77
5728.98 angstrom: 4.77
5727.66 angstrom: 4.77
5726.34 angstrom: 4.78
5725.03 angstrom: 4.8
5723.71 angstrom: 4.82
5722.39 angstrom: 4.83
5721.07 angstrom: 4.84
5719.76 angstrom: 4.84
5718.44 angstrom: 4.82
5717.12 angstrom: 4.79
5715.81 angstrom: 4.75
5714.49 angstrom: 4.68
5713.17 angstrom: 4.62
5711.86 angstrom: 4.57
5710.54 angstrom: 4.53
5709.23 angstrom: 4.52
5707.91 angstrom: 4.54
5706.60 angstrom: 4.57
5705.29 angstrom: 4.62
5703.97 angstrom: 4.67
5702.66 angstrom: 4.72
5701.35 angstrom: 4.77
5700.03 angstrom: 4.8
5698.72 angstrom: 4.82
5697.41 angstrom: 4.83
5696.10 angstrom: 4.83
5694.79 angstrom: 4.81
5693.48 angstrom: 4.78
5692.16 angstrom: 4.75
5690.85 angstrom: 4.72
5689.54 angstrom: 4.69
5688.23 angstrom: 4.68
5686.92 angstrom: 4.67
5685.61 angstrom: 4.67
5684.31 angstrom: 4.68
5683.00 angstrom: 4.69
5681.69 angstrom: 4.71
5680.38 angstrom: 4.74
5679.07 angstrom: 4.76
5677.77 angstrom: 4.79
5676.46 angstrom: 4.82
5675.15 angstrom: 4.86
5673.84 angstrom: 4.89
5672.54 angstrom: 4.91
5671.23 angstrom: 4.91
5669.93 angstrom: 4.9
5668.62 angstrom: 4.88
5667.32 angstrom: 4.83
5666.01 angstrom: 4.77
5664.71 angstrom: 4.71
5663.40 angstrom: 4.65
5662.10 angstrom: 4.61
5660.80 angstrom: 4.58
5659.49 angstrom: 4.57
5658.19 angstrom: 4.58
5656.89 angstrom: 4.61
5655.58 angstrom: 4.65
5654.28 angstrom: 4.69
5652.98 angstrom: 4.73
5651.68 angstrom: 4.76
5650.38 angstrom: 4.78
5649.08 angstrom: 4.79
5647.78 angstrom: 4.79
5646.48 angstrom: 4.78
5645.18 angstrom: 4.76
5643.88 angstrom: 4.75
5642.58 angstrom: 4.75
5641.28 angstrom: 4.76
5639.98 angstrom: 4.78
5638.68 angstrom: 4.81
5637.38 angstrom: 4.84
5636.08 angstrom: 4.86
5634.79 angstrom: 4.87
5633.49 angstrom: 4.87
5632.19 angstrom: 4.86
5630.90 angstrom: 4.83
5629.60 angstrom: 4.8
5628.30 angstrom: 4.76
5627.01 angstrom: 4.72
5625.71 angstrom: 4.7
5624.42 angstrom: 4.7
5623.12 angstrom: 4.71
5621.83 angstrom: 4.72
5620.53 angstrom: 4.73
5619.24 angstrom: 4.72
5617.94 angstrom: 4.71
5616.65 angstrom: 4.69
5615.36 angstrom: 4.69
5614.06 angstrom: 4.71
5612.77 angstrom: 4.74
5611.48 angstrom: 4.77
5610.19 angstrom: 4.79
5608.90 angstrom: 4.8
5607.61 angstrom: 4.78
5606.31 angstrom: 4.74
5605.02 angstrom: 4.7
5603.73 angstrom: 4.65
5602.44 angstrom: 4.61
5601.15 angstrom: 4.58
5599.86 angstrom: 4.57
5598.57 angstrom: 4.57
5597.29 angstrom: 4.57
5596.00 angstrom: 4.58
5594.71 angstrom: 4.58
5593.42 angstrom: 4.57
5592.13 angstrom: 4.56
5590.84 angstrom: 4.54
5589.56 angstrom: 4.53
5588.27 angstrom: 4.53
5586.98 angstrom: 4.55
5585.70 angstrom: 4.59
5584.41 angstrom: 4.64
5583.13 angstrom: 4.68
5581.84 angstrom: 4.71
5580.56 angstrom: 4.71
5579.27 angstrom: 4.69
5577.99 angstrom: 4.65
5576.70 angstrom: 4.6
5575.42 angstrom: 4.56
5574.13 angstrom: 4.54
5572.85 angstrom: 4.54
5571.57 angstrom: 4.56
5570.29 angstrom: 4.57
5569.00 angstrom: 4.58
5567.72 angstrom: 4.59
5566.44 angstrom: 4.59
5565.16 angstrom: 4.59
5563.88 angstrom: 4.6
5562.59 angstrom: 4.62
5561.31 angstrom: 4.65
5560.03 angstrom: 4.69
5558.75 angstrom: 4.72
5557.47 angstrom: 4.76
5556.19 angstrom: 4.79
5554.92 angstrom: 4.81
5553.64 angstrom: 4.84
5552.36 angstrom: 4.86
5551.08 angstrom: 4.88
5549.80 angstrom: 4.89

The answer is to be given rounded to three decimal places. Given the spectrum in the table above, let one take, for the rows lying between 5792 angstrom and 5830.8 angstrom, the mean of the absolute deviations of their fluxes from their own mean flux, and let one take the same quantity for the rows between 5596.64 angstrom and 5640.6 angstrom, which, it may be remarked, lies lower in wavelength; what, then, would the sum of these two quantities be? 0.098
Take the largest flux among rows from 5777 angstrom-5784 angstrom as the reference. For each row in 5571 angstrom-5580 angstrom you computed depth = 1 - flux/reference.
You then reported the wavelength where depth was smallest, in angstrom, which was 5579.27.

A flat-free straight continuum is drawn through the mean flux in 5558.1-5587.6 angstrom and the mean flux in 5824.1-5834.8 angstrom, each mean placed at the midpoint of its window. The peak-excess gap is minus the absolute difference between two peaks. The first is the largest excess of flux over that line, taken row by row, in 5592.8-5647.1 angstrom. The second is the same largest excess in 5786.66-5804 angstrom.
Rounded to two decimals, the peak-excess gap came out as -0.20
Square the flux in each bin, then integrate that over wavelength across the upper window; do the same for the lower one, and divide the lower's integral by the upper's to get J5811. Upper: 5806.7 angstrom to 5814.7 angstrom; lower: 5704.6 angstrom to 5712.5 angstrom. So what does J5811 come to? 0.88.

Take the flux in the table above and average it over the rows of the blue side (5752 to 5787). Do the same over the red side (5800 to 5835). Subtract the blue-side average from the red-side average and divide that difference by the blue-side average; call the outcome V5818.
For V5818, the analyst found 0.015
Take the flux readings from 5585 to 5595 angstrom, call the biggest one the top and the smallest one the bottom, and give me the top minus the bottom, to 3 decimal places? 0.060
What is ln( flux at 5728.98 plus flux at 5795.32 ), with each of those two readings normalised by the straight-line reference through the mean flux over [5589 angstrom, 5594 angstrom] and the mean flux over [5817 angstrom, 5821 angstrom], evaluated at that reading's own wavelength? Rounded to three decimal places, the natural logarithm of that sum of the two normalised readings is 0.690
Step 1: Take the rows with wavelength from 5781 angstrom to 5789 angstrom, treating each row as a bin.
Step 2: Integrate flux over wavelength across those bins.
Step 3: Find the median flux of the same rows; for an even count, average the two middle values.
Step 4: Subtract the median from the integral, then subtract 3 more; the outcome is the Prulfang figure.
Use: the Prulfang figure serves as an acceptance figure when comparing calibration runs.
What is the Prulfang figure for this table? 29.8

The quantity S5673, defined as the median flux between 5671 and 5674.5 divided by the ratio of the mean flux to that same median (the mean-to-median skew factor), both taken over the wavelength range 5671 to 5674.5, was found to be 4.92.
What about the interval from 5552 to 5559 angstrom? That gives 4.80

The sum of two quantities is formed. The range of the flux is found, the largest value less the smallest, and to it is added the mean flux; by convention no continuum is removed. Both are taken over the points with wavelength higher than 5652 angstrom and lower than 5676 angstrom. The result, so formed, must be 5.08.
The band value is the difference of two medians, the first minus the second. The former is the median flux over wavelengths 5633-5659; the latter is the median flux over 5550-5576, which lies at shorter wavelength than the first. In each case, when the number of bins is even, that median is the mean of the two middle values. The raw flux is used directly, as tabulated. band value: 0.16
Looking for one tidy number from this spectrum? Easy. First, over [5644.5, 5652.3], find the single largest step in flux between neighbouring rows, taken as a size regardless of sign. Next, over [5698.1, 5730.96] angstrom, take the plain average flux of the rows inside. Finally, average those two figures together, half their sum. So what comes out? 2.37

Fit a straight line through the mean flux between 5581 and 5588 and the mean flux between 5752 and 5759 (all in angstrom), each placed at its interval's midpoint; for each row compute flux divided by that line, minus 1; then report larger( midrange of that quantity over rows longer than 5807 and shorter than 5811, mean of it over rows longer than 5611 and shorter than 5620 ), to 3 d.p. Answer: 0.014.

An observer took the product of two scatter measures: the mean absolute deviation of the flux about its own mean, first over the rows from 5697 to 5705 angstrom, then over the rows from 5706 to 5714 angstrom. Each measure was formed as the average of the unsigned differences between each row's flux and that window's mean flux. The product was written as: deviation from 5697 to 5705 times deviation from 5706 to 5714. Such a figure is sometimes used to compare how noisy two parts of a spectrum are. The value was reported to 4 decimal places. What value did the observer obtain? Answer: 0.0014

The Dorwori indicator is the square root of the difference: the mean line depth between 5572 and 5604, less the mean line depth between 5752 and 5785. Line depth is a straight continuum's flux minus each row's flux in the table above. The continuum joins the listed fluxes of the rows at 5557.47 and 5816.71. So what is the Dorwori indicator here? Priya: 0.30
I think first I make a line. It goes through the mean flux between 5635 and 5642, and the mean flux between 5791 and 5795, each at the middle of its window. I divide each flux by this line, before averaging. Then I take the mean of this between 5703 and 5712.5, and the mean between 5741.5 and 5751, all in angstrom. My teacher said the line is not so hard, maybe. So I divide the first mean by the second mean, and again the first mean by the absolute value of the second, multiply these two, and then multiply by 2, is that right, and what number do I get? 1.82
